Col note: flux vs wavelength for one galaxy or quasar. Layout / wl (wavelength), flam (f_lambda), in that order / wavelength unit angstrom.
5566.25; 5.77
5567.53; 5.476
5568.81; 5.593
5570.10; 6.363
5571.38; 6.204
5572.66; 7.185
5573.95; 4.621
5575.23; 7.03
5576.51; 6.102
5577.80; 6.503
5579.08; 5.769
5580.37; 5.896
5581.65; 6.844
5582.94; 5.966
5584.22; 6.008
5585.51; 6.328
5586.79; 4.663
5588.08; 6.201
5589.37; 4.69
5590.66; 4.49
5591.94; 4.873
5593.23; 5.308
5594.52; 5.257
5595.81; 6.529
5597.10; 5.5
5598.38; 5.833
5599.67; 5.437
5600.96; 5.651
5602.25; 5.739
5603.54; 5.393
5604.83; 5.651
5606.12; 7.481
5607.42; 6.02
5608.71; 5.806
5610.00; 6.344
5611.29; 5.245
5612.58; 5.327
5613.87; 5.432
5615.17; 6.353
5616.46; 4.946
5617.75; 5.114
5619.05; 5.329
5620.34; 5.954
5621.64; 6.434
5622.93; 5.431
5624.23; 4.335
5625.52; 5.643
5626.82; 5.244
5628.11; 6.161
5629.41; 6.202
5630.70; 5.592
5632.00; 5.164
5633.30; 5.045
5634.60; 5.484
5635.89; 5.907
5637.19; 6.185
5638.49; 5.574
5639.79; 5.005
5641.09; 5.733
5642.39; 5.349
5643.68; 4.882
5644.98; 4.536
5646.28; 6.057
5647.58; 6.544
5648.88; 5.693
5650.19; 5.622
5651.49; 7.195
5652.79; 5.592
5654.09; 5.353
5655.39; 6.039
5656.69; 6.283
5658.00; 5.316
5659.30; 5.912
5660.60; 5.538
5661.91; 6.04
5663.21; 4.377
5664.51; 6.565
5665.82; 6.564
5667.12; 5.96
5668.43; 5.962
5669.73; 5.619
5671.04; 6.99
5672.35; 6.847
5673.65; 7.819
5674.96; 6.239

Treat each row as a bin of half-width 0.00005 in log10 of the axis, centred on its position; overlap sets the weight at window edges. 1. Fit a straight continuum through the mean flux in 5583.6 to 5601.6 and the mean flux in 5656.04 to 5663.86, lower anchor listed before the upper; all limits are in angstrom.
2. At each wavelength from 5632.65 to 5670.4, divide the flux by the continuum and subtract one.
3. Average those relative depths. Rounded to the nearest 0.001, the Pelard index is 0.028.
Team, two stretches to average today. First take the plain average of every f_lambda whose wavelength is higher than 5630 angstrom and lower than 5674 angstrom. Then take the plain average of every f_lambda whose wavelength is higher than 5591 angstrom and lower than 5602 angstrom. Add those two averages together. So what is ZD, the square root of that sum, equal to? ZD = 3.37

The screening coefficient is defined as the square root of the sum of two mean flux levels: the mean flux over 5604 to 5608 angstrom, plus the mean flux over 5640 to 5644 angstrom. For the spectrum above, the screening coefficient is 3.42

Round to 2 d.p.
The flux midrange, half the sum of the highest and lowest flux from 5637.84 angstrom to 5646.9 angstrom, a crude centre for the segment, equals 5.30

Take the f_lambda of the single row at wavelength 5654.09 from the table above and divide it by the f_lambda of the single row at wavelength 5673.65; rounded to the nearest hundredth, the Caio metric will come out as 0.68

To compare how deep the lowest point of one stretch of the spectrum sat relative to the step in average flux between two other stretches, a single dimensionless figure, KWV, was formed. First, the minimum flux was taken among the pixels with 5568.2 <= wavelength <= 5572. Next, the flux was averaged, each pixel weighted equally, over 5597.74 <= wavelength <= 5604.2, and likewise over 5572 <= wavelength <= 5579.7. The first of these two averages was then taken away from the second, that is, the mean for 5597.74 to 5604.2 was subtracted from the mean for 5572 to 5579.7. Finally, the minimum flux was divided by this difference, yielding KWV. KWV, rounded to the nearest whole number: 9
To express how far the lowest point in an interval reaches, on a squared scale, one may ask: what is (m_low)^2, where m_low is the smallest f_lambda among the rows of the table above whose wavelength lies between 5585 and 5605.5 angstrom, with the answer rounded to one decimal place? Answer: 20.2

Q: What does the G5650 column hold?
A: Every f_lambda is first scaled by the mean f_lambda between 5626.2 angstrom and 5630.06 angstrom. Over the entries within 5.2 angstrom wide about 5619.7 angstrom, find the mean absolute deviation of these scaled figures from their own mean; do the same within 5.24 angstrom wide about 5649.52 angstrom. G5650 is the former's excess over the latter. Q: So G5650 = -0.020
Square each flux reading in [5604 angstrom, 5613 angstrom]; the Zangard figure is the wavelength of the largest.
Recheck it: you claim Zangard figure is 5606.12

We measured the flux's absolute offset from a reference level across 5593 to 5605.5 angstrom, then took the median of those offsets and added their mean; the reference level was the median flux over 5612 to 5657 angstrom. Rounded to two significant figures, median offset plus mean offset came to 0.43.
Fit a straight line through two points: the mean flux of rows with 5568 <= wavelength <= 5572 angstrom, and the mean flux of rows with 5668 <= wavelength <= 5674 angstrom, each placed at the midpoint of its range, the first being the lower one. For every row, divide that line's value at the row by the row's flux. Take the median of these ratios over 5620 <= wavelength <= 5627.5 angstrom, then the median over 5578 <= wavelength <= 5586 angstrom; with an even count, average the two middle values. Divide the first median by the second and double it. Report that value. 2.25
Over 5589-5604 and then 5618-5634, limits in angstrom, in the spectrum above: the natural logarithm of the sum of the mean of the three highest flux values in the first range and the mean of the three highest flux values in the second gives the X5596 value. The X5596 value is 2.51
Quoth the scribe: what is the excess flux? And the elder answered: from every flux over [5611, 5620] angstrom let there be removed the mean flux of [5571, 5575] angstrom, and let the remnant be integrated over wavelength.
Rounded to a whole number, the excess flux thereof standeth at -6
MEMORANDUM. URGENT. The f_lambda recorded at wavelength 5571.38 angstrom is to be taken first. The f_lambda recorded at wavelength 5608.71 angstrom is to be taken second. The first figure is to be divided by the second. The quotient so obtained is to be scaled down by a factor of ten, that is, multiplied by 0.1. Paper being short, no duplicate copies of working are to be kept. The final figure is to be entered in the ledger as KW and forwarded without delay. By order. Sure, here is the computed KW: 0.107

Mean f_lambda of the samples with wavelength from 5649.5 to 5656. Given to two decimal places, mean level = 5.96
